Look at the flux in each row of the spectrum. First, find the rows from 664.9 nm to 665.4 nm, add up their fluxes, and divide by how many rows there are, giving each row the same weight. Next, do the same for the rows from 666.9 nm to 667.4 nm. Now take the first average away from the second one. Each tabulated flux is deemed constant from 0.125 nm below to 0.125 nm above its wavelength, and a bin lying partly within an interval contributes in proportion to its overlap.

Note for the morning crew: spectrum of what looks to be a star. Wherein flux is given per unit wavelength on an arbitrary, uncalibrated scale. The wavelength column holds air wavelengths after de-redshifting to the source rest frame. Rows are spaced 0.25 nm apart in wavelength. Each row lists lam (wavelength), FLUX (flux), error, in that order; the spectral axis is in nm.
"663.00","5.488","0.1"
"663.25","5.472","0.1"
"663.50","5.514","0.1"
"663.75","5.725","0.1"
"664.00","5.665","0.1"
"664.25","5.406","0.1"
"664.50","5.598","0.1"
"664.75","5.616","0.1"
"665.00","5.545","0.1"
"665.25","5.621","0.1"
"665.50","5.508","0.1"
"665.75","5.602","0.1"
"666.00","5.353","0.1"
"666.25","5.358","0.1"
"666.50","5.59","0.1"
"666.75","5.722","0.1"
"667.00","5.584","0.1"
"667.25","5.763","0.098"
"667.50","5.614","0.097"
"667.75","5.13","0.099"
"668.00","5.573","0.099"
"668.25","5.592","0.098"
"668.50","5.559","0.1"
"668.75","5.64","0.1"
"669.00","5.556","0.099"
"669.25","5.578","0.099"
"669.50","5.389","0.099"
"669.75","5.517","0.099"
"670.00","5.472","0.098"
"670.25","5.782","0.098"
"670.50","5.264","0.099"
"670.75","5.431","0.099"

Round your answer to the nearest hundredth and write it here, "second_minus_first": 0.09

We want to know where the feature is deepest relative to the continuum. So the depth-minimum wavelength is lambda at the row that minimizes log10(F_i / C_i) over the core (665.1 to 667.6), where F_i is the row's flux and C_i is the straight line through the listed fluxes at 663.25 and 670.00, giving 666.00 nm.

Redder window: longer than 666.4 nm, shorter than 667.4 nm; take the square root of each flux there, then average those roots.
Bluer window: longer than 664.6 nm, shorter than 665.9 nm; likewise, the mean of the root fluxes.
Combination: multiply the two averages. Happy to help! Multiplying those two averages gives 5.62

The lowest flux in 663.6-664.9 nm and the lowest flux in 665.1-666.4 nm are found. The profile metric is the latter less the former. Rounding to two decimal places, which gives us -0.05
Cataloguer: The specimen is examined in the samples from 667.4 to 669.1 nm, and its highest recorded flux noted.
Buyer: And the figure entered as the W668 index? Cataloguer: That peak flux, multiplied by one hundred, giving 564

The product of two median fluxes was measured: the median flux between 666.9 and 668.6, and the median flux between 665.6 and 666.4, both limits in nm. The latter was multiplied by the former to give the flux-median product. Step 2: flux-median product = 29.9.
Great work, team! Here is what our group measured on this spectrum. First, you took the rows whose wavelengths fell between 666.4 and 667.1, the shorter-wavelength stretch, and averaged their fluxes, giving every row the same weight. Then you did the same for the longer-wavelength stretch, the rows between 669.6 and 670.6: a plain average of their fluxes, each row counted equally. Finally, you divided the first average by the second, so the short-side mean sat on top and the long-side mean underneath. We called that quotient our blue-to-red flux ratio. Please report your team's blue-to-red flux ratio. 1.02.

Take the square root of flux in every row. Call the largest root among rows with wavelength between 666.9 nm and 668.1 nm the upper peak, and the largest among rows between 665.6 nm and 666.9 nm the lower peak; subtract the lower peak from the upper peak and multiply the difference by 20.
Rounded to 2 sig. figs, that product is 0.17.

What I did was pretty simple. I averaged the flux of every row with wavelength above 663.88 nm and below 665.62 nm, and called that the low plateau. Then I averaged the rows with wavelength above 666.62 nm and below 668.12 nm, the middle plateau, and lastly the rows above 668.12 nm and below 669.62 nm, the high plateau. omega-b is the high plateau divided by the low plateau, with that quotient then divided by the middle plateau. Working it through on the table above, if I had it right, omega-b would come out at 0.179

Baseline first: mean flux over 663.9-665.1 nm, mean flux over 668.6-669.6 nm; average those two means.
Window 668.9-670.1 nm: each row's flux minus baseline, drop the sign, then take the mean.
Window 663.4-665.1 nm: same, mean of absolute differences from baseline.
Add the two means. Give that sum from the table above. 0.15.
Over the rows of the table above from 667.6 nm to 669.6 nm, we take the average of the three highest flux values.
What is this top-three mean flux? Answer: 5.60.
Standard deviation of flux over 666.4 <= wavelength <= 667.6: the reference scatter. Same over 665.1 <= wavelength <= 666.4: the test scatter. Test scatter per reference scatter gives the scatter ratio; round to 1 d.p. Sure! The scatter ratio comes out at 1.6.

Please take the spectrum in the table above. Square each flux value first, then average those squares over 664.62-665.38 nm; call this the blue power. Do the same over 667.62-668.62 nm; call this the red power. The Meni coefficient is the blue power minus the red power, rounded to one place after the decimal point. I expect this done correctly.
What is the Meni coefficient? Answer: 1.4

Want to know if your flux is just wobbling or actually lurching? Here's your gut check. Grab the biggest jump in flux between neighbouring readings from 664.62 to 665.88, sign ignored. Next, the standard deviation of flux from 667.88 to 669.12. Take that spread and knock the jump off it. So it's -0.08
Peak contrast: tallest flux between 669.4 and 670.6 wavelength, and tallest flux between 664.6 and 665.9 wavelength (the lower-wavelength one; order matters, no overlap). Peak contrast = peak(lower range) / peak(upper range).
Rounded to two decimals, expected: 0.97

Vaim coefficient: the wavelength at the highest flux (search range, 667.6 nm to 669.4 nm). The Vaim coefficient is 668.75 nm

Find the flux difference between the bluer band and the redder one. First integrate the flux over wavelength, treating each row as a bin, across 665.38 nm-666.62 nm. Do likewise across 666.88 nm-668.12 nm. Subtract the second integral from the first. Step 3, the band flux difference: -0.06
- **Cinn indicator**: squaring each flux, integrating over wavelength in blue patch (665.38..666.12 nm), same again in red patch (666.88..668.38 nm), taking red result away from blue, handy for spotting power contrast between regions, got -24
